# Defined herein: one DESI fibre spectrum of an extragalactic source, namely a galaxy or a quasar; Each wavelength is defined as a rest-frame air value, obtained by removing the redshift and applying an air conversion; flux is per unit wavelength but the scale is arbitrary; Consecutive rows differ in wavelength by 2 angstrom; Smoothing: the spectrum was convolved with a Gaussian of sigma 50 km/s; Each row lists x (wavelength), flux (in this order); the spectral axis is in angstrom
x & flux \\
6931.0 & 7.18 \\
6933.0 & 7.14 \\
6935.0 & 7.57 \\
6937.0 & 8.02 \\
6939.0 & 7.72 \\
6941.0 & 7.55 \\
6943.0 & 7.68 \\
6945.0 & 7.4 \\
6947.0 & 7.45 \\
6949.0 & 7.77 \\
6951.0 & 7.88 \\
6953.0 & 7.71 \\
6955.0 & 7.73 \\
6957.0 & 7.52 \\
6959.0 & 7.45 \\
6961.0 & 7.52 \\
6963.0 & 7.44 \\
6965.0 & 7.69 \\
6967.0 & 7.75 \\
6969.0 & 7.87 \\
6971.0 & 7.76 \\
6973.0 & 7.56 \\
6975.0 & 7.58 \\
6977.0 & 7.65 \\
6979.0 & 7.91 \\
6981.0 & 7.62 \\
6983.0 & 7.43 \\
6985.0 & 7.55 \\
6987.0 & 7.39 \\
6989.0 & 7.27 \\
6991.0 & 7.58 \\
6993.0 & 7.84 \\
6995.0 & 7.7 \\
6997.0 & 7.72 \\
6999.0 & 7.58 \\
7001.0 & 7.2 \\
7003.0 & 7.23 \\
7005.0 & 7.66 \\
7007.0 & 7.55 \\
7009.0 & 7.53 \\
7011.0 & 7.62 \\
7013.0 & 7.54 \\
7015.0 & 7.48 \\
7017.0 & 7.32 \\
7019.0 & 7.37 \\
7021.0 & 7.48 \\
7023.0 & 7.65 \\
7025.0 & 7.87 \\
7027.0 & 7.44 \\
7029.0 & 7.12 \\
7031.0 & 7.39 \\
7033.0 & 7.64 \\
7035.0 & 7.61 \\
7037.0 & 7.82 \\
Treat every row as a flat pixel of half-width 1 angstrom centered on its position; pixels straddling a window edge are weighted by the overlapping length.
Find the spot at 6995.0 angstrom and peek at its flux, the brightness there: 7.7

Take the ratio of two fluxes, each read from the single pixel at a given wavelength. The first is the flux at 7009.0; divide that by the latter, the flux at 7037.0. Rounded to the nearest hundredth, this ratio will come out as 0.96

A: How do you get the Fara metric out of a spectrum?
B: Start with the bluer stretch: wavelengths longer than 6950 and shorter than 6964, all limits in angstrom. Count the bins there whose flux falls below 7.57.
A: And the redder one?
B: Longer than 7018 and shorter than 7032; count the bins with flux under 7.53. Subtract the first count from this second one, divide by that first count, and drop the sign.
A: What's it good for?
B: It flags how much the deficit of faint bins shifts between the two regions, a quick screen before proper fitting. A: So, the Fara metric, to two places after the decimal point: 0.25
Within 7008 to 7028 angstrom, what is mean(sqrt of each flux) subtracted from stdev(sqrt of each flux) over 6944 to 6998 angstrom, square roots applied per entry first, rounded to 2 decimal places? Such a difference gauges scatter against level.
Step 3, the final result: -2.71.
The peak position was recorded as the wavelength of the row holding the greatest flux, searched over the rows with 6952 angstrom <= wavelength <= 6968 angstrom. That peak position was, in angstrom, 6967.0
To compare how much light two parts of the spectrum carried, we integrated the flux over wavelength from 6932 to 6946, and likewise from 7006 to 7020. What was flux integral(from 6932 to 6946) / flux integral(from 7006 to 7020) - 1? 0.013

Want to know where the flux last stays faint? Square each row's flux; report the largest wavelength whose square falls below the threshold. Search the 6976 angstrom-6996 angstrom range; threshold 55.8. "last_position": 6989.0 angstrom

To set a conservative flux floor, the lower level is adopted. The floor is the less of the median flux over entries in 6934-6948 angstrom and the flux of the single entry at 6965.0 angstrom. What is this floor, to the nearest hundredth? 7.57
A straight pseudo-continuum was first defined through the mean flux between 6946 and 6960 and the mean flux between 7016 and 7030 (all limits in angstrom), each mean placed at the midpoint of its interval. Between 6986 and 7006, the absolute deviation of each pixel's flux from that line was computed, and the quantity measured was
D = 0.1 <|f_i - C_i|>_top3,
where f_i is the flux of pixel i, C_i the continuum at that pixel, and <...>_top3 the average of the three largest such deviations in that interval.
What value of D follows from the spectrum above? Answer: 0.030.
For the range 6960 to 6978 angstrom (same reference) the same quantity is 0.020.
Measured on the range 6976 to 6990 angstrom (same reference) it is 0.026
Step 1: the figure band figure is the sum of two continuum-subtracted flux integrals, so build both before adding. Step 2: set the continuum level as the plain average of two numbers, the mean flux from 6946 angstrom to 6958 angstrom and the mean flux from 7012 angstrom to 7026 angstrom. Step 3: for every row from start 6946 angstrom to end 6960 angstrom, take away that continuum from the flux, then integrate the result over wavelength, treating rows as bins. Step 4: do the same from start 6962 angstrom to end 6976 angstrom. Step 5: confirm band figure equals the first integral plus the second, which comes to 1.4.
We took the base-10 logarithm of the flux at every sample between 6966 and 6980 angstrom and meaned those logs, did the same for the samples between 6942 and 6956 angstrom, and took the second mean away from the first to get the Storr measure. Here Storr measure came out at 0.0037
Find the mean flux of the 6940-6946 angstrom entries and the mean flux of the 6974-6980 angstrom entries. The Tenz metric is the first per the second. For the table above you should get 0.98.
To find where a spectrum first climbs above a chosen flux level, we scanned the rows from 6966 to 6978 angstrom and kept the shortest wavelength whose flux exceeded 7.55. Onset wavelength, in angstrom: 6967.0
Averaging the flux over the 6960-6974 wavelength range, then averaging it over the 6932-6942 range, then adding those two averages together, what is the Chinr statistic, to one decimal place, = 15.3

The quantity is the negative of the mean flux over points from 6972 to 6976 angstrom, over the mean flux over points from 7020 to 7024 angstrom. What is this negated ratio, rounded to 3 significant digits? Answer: -1.00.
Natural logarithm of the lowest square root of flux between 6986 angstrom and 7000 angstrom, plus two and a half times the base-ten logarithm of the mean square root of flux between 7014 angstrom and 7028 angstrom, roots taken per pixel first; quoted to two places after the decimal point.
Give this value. 2.09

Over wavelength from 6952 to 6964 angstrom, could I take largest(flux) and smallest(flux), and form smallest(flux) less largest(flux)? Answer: -0.29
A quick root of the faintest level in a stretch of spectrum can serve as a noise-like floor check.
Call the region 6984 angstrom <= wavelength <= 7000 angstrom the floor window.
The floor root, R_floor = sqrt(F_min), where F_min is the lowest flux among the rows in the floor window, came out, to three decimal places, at 2.696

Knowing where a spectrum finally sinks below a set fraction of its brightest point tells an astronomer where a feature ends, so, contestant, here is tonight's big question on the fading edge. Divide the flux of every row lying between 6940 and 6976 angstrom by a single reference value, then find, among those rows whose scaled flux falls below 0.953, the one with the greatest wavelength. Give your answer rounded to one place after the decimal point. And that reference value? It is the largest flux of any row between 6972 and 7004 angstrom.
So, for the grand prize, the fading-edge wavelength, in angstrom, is 6963.0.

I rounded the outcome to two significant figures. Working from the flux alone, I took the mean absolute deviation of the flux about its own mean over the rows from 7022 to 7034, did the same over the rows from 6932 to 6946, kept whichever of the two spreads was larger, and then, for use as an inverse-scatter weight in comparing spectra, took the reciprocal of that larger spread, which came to 5.0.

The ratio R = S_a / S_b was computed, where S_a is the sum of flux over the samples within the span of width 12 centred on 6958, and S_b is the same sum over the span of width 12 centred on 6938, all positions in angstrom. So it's 0.99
